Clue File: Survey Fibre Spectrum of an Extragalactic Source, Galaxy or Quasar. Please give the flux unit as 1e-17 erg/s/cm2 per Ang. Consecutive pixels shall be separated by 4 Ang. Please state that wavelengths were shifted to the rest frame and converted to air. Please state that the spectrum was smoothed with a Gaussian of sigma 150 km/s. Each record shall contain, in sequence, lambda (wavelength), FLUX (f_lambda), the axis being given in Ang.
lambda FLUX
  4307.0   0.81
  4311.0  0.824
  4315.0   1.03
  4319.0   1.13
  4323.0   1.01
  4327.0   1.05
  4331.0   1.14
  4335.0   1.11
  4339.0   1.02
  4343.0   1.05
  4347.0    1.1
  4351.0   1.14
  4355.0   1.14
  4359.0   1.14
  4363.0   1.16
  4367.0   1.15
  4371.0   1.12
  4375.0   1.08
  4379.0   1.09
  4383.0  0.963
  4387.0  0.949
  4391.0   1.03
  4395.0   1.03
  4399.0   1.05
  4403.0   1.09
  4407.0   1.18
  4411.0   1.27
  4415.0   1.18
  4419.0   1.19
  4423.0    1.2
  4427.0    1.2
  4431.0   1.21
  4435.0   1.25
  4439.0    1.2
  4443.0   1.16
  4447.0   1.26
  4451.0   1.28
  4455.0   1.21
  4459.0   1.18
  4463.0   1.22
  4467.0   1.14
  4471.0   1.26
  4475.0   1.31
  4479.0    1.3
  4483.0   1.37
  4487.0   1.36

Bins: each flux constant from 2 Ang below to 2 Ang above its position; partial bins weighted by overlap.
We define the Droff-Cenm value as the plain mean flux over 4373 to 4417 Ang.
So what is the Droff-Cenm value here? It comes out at 1.08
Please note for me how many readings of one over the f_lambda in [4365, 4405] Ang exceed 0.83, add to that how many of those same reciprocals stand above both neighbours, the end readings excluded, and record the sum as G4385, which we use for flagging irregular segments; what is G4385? 12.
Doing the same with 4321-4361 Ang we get 11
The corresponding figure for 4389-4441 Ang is 11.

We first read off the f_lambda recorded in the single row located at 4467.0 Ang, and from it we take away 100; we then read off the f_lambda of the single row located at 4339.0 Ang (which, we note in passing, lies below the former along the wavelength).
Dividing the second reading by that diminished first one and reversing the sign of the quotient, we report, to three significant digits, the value 0.0103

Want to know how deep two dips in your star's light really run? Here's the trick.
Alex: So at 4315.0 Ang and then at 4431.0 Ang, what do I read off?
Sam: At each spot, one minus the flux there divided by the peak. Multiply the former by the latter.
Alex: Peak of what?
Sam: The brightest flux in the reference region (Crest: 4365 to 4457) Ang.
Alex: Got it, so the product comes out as 0.011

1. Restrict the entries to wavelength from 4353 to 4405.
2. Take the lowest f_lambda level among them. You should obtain 0.949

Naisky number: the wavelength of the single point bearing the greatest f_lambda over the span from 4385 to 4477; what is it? 4475.0 Ang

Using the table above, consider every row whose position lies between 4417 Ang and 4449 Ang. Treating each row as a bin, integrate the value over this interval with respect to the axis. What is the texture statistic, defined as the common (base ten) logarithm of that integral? 1.59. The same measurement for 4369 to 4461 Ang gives 2.02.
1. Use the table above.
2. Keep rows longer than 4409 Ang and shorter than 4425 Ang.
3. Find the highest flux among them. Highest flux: 1.27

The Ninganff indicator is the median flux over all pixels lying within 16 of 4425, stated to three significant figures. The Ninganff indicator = 1.20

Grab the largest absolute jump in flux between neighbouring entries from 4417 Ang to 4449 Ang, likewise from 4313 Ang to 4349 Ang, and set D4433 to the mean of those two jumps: 0.110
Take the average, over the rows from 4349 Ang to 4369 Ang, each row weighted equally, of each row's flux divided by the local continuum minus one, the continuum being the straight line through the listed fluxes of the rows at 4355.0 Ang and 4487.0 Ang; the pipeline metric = -0.001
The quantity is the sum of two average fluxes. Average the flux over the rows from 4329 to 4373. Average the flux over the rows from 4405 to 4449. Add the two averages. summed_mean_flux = 2.32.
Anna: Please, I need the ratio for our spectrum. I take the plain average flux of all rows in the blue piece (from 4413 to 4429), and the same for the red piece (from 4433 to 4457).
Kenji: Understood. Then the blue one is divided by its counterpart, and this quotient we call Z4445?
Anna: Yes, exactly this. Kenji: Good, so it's 0.97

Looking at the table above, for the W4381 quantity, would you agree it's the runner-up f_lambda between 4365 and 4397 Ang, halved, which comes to 0.56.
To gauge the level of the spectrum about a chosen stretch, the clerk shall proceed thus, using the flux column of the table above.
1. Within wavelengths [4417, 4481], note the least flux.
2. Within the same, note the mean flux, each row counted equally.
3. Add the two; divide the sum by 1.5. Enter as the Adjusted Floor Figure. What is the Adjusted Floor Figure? 1.58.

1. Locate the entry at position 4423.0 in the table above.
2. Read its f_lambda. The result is 1.2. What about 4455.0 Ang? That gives 1.21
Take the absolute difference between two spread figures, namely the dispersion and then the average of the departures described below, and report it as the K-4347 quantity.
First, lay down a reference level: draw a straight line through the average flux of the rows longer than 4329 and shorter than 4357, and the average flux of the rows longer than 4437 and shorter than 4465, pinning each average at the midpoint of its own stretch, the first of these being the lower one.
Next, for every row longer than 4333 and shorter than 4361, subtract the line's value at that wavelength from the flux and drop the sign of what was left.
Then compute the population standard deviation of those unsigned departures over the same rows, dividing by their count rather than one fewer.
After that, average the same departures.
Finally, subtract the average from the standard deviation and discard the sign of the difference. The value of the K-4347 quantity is 0.011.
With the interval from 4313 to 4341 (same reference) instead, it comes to 0.031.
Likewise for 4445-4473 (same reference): 0.013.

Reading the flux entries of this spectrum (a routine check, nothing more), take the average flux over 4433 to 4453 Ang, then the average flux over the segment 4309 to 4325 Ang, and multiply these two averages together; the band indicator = 1.228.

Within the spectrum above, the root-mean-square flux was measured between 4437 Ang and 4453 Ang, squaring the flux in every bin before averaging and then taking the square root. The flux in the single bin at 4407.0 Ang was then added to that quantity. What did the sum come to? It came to 2.41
